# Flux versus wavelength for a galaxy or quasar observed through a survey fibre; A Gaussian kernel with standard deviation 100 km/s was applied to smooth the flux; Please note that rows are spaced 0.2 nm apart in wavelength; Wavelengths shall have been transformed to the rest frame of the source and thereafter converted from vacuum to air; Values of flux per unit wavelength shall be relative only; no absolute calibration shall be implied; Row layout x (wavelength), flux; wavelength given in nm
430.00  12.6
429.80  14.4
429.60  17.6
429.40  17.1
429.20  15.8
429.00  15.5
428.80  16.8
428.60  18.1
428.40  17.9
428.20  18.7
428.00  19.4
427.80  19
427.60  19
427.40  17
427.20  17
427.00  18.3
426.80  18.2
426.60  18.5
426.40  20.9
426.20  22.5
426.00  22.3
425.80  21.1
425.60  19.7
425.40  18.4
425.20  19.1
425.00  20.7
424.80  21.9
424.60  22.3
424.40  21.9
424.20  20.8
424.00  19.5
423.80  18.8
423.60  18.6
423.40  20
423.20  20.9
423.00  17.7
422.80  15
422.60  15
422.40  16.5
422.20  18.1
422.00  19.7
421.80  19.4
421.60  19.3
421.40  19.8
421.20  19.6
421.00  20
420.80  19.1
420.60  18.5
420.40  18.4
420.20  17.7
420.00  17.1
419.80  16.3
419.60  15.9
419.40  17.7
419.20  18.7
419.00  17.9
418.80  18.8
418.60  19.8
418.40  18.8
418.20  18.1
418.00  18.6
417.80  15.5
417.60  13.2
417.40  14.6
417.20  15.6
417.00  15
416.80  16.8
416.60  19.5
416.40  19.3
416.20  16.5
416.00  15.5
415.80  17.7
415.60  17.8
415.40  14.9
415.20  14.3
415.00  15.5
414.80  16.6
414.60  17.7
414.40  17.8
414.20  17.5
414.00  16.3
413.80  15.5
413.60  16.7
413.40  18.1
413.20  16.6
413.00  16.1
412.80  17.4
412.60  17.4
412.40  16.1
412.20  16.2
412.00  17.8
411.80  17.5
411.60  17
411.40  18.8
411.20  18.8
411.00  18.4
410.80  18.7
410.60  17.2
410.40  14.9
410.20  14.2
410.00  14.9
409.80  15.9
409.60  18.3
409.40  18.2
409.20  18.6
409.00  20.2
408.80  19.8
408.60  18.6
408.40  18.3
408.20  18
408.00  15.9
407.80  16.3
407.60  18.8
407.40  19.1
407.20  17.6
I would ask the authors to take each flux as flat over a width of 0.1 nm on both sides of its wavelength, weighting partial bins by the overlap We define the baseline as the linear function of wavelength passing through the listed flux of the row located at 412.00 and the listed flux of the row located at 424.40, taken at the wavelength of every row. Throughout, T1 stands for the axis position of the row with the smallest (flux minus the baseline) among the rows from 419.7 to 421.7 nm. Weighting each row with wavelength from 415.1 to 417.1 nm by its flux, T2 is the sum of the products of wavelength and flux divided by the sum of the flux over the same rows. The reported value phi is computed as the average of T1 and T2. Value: 417.96 nm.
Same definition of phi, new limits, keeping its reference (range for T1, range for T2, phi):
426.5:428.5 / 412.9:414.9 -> 420.65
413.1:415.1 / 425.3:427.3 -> 420.64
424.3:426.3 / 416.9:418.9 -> 421.68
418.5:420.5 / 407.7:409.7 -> 414.16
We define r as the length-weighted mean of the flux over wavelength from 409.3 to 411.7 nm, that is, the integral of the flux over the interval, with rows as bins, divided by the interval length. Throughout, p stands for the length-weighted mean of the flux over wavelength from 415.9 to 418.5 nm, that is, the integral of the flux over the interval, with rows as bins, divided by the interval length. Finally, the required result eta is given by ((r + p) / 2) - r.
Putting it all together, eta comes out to -0.2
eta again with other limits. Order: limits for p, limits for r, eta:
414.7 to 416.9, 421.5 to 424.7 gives -1.1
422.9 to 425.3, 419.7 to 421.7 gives 0.8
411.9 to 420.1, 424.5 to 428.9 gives -1.2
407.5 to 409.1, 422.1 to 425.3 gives -0.5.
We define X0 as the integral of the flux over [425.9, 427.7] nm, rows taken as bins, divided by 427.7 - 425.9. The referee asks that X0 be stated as 19.3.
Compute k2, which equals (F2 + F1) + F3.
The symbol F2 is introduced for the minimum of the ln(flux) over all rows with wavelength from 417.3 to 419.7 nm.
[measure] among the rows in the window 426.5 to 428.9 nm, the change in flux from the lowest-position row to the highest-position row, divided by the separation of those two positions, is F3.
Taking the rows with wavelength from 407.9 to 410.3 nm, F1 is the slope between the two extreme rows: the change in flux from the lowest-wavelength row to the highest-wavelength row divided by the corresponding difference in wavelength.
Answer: 1.0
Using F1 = -0.8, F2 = 2.58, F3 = -0.8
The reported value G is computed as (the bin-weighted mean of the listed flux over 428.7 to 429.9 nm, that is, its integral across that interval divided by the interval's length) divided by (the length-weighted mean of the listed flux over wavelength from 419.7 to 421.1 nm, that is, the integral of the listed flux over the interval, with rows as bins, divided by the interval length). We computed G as 0.89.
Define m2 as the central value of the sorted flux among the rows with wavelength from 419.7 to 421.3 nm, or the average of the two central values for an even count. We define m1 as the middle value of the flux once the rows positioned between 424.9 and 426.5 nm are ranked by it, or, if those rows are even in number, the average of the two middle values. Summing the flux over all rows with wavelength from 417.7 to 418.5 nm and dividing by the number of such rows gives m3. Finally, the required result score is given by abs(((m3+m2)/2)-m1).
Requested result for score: 2.7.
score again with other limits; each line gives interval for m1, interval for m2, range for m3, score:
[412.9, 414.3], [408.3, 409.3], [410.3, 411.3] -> 1.5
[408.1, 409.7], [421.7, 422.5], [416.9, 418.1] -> 1.4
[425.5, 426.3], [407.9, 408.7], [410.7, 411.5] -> 3.3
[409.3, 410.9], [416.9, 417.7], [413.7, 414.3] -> 0.9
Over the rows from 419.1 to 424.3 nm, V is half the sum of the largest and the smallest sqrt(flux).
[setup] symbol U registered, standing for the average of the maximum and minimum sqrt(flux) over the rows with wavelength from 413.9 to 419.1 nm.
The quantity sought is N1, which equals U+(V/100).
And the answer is 4.08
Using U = 4.04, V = 4.22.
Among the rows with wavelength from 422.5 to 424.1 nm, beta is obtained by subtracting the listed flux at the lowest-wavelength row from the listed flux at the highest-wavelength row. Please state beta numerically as 4.5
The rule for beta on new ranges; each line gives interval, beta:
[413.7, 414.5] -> 2.3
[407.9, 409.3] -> 2.7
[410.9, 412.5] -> -2.3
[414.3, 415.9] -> -0.1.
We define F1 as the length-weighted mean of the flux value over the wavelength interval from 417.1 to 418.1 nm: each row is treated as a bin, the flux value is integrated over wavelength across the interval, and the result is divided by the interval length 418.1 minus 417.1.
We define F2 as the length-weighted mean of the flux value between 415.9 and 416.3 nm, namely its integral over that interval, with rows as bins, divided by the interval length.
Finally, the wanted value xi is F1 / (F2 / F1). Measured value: 15.0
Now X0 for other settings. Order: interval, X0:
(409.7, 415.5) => 16.7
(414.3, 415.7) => 16.4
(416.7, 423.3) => 17.7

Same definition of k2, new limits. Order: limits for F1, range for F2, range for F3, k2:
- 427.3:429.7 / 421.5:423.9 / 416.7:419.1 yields 3.5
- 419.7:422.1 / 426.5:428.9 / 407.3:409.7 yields 4.0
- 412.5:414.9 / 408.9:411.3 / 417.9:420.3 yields 1.9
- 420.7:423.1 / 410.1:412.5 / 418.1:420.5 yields 2.2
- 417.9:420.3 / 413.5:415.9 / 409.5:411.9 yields 1.9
